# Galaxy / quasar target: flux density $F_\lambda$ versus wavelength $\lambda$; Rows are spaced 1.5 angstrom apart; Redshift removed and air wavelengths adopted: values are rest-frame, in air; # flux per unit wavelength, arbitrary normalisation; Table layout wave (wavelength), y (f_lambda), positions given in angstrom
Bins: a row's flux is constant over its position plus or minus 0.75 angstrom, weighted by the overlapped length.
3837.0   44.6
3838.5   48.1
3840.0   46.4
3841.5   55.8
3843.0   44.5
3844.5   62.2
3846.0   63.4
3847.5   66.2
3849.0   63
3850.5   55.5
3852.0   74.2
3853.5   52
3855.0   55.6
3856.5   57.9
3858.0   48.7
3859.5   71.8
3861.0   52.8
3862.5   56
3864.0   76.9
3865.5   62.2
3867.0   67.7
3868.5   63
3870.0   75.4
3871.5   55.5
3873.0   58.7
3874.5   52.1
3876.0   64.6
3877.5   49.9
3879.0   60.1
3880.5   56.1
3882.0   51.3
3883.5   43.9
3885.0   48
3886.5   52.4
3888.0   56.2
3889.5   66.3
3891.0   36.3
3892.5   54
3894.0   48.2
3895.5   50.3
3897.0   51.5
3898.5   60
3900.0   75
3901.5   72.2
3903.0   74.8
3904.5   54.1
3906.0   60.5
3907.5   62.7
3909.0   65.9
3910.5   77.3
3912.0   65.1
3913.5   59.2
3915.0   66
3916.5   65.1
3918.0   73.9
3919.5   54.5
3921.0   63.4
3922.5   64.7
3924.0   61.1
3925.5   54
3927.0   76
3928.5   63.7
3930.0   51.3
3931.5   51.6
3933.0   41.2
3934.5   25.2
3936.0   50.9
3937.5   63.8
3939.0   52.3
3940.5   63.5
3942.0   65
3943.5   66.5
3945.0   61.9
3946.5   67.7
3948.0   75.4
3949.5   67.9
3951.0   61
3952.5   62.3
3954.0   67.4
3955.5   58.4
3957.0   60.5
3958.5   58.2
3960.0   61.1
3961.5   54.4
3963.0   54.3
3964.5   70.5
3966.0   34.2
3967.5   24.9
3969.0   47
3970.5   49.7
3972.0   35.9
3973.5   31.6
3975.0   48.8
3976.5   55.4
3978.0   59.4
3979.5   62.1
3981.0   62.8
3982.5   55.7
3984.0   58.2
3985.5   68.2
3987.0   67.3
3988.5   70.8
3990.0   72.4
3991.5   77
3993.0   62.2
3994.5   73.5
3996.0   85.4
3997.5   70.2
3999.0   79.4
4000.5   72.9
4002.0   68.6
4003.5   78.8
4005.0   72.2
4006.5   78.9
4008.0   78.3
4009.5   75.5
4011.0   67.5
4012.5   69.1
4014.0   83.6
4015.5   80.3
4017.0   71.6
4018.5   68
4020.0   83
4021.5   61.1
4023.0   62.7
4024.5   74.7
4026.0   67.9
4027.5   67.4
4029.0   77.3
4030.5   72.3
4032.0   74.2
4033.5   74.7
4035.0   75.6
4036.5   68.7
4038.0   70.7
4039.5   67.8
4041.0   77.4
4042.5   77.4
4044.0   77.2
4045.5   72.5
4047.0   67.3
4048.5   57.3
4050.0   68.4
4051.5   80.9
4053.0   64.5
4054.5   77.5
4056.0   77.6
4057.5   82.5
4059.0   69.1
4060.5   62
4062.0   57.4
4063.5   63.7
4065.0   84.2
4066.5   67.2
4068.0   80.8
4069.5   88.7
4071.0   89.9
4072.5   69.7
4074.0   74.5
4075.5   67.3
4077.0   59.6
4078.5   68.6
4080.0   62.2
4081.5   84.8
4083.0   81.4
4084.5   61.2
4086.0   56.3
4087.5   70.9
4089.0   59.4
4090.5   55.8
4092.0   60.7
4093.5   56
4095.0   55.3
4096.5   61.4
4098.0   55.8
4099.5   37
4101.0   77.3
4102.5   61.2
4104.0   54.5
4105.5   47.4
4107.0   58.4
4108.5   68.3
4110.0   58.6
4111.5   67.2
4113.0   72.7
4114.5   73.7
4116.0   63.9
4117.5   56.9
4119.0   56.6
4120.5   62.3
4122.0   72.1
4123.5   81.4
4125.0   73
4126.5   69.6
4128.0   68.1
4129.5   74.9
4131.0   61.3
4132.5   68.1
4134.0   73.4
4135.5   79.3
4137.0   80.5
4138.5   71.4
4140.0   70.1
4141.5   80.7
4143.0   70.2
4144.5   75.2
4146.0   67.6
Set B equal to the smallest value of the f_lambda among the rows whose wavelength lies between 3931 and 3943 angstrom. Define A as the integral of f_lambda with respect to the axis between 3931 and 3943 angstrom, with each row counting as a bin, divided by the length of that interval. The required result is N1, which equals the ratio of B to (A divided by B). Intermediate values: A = 52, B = 25.2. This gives 12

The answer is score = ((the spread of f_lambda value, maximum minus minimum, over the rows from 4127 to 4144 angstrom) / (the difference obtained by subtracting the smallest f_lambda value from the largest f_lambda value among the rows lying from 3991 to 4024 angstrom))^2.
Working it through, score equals 0.6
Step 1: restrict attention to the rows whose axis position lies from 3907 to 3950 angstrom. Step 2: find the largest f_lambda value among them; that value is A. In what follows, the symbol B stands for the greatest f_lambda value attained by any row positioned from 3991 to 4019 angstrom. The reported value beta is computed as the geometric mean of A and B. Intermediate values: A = 77.3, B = 85.4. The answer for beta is 81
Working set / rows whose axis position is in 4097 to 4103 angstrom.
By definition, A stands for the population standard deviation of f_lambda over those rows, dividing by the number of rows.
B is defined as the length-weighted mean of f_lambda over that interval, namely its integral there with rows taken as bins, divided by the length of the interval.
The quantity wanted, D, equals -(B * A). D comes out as -832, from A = 14.4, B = 58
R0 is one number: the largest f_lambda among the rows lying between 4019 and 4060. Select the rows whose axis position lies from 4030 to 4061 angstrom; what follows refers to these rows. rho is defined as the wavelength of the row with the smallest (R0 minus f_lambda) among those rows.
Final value 4057.5 angstrom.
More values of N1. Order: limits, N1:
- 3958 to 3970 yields 12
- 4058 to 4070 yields 46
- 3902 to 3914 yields 45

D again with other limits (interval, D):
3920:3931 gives -458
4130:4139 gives -474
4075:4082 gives -597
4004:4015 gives -401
